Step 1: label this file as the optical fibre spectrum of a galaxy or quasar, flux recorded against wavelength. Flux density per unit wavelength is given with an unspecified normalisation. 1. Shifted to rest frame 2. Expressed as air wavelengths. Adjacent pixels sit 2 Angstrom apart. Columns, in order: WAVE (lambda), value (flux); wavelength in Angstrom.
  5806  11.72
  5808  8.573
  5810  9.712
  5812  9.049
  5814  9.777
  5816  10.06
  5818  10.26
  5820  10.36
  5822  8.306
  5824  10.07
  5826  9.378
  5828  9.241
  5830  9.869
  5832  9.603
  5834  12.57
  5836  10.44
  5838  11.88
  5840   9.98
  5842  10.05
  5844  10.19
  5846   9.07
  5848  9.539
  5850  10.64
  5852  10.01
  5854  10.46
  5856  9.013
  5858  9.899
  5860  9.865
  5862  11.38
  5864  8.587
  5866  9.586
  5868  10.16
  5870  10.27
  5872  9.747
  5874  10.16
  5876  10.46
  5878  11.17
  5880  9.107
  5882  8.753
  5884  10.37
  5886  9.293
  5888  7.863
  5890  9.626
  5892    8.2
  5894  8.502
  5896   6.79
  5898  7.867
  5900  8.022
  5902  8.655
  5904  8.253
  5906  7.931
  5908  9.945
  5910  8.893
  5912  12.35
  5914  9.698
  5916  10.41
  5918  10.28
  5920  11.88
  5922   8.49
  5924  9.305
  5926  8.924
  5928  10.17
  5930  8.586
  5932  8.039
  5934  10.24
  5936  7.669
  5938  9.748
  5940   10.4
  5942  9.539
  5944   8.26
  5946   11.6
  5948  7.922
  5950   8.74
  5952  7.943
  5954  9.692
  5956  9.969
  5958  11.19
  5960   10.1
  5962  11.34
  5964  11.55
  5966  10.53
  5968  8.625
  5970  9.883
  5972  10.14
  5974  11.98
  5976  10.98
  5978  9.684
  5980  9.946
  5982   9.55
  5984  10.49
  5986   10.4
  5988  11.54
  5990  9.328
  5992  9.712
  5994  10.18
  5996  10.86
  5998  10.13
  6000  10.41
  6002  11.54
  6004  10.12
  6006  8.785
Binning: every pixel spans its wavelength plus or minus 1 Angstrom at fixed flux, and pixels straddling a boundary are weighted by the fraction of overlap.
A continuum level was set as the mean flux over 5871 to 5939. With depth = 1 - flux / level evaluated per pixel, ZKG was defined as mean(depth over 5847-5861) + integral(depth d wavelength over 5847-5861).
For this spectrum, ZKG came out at -1.0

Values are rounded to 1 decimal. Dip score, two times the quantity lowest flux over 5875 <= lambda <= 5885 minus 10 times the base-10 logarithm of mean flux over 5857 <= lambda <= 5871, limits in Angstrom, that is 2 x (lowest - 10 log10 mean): -2.5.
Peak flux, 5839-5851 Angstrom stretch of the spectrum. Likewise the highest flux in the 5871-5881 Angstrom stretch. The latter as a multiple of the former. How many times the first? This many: 1.05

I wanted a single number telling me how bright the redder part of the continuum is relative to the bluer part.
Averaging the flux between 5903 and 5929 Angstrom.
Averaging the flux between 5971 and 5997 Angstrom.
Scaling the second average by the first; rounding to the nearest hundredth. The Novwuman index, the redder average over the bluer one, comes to 1.07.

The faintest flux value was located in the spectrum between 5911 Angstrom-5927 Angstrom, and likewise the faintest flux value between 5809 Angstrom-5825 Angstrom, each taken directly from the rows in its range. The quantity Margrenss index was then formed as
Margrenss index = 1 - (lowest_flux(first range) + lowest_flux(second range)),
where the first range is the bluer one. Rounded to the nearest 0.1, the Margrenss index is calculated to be -15.8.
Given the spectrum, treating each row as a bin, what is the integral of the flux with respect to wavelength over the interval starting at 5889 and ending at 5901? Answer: 98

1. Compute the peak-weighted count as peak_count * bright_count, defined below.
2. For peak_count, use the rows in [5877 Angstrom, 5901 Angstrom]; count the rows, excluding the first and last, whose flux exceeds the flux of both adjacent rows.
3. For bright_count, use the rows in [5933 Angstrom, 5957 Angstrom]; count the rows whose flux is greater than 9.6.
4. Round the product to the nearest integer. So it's 18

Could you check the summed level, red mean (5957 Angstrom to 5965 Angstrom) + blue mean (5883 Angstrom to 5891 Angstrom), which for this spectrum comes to 20.3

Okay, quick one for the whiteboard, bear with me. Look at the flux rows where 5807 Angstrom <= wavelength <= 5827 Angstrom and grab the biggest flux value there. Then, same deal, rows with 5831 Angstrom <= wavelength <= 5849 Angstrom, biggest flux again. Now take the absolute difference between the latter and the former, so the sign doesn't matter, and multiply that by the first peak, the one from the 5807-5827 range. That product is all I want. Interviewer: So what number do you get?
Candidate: 23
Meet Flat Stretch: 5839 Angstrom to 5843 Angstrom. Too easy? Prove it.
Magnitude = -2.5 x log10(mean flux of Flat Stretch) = -2.502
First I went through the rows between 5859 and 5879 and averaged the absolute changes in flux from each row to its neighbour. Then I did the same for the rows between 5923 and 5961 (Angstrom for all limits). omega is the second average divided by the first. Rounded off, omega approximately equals 1.7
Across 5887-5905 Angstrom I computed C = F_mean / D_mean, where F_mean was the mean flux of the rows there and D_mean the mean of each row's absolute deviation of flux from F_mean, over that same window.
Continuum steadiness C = 16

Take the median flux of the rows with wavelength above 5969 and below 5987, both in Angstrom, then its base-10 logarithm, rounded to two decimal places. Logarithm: 1.01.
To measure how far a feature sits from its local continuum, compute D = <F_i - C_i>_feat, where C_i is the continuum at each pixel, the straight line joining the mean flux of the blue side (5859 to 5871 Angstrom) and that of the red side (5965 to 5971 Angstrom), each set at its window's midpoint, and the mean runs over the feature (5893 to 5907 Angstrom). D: -1.9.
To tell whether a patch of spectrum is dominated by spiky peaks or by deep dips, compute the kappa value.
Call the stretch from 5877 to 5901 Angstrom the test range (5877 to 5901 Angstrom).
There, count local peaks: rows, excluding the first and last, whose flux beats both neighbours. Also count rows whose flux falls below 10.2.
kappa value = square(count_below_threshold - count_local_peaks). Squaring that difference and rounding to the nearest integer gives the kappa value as 49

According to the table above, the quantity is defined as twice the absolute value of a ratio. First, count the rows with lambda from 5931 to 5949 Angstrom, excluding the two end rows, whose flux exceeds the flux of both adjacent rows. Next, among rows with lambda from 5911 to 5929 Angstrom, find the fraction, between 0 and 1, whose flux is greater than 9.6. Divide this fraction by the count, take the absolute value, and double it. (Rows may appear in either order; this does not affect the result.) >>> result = 0.44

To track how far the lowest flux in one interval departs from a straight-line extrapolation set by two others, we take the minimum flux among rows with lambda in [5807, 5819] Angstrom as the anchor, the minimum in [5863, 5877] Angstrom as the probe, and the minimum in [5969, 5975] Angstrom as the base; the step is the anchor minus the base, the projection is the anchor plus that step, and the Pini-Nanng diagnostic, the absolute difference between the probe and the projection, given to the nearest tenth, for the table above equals 1.3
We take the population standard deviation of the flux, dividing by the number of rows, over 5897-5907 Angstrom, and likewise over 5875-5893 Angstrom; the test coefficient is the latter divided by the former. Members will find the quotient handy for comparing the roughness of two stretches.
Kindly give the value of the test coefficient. 3.6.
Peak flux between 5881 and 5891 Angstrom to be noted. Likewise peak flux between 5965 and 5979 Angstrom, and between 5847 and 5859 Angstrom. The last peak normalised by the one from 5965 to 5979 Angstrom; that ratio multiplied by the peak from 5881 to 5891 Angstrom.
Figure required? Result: 9.2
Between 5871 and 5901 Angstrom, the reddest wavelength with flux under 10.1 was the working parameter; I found 5900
